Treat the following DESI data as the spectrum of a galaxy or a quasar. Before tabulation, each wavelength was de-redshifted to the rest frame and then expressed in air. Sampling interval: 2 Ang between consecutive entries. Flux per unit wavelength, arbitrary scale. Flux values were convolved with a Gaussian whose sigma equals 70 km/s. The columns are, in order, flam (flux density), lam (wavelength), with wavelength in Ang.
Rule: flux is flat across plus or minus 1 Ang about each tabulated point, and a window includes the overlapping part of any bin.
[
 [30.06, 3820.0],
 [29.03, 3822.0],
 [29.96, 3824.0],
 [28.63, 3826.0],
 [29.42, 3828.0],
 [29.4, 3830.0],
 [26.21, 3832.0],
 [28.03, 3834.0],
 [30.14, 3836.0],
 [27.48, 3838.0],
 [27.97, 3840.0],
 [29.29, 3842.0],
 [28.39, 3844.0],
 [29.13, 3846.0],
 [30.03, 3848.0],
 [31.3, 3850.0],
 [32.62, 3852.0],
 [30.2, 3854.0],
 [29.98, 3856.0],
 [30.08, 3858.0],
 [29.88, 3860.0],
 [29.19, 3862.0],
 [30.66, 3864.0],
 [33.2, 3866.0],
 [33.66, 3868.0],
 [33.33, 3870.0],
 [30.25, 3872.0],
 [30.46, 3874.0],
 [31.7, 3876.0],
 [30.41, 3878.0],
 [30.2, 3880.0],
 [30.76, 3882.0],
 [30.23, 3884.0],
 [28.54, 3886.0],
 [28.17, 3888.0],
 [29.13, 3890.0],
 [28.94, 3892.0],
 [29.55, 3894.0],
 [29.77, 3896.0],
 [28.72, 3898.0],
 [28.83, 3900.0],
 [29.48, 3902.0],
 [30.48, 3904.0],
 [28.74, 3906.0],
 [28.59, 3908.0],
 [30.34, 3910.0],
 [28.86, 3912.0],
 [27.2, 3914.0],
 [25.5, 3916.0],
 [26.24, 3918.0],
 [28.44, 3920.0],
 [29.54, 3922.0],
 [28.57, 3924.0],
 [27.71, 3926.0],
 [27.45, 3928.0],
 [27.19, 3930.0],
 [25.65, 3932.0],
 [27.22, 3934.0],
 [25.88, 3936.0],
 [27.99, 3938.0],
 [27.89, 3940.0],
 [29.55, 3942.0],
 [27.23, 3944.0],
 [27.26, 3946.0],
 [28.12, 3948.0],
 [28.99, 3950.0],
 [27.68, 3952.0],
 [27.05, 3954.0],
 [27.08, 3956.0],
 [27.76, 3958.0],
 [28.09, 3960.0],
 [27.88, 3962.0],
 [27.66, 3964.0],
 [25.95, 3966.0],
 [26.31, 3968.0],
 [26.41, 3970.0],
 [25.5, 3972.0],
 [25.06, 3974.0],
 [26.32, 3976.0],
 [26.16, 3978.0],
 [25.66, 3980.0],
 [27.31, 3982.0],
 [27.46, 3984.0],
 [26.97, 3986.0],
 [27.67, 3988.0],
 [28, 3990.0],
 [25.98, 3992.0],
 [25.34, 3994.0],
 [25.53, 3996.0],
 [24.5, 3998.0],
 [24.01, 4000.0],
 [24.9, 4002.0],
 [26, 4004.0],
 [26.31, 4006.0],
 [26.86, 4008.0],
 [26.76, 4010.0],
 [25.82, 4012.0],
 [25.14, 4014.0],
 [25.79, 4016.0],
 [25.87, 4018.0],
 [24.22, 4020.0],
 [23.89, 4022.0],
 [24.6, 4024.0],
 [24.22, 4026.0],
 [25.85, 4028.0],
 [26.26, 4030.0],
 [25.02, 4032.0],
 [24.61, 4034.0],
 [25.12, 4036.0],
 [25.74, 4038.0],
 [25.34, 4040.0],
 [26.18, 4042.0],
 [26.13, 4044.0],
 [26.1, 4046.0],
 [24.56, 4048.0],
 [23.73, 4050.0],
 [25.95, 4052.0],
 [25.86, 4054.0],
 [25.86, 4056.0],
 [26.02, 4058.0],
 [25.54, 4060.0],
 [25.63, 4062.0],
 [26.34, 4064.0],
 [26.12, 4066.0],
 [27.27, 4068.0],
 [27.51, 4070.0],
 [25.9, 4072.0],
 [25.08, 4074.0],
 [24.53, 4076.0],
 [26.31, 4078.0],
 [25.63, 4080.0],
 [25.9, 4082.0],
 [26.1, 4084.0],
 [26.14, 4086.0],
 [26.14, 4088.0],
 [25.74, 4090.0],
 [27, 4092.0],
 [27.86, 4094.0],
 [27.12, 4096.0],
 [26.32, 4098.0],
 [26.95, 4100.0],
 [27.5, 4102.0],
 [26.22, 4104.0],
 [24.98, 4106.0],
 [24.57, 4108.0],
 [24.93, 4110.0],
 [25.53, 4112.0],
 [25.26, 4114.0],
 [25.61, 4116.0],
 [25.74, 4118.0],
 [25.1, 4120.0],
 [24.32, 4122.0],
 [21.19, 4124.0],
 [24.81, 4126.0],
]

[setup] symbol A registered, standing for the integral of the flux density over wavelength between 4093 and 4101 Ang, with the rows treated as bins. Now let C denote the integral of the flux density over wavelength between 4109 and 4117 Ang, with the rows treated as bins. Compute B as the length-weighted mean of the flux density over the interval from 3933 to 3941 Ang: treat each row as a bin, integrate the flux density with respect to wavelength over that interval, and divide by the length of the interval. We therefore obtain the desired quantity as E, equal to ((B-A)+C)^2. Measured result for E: 180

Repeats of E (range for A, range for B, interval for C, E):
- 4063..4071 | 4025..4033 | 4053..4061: 303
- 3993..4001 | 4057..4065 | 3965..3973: 1258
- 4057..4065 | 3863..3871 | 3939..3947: 2451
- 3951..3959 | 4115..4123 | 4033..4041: 59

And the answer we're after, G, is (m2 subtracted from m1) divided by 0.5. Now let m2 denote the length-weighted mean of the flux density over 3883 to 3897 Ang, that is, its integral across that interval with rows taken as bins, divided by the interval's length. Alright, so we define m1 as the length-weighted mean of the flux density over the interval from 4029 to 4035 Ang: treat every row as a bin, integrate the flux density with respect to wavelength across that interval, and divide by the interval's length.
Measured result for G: -7.8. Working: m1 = 25.3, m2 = 29.2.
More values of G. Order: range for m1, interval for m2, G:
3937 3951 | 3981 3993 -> 1.8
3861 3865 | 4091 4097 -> 5.2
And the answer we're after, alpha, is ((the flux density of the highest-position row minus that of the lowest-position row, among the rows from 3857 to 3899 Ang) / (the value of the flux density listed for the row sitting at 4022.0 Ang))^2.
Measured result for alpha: 0.0032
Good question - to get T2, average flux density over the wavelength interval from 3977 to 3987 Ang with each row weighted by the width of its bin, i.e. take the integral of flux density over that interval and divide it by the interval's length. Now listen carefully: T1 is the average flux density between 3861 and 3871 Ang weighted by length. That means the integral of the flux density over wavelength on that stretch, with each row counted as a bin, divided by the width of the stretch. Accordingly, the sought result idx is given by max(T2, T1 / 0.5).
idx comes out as 64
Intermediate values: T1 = 32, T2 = 26.7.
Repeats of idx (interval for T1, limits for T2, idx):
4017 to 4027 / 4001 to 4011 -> 49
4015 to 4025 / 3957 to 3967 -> 50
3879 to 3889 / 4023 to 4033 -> 59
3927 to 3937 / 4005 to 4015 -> 53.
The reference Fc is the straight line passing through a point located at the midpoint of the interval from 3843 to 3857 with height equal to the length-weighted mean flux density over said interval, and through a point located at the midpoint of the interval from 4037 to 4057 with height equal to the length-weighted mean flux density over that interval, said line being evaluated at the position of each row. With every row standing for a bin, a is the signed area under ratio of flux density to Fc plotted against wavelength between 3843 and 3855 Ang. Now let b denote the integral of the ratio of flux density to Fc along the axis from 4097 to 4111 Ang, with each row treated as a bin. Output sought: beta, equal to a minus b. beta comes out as -3.0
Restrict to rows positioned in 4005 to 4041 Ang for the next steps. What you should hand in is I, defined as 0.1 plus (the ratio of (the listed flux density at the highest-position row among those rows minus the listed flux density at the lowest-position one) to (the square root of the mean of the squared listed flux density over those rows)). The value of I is 0.06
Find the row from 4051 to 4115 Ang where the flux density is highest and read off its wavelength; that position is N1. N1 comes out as 4094.0 Ang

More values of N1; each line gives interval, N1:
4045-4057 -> 4046.0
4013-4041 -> 4030.0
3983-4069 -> 3990.0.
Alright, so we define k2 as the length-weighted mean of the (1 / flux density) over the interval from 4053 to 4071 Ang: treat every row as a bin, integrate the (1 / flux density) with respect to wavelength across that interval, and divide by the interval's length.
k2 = 0.0381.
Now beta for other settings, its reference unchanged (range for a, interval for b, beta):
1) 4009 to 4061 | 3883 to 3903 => 31.2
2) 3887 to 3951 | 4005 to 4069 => -0.4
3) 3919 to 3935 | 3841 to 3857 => -0.3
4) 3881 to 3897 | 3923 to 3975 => -34.8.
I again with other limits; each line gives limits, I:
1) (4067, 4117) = 0.04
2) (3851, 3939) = -0.06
